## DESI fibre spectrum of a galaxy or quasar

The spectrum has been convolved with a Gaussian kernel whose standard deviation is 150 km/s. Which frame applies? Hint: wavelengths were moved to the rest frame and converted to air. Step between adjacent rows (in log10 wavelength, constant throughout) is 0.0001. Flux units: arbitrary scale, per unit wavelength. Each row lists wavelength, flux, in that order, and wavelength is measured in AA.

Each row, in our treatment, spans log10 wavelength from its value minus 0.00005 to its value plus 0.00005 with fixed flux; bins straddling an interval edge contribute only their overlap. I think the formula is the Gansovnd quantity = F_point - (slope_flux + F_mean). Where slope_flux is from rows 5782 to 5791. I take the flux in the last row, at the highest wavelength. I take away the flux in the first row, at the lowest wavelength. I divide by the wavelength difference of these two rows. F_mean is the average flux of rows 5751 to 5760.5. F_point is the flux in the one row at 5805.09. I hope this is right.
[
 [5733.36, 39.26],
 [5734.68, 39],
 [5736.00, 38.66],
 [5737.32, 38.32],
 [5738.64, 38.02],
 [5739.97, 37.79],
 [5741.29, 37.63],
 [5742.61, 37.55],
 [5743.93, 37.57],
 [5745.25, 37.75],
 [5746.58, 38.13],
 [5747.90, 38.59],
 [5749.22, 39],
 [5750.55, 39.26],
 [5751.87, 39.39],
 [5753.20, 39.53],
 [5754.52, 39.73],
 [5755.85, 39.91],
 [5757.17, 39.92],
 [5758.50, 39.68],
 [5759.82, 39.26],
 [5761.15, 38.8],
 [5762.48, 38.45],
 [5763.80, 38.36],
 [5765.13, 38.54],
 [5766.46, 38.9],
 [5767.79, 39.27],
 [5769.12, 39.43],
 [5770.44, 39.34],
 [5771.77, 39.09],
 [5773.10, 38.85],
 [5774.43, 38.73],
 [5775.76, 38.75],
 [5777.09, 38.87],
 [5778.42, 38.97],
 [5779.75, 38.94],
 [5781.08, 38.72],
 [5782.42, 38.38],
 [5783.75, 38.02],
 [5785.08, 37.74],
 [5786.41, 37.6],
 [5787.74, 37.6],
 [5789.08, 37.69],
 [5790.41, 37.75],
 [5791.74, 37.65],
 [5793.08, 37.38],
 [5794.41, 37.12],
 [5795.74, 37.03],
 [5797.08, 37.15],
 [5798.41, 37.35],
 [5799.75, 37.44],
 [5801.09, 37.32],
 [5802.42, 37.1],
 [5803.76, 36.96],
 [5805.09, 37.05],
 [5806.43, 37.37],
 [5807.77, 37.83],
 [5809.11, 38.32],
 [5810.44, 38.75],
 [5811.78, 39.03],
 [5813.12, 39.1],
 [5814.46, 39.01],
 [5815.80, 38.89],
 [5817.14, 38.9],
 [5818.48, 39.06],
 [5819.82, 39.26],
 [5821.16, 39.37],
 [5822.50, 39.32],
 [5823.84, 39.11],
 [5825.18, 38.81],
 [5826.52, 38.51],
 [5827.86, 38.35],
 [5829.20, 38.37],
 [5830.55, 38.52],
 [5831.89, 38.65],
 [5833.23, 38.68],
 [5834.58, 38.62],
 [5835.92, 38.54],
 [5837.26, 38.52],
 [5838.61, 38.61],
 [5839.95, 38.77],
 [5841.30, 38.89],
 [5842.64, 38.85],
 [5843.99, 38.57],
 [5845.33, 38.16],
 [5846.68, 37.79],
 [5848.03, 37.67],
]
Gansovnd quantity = -2.50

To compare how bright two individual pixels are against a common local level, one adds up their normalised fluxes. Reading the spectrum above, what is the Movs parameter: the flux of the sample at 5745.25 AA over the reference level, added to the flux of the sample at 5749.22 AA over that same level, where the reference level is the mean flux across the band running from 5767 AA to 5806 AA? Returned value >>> 2.02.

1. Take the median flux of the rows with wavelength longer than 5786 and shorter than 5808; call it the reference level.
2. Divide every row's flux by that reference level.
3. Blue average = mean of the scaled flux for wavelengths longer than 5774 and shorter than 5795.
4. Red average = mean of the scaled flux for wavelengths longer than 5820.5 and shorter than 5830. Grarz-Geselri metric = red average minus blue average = 0.019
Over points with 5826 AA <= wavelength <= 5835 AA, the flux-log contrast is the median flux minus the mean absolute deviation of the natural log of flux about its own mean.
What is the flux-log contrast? 38.5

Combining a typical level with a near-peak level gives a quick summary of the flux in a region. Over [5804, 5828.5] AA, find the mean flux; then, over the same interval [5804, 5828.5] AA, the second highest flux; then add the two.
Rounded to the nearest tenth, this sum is 78.0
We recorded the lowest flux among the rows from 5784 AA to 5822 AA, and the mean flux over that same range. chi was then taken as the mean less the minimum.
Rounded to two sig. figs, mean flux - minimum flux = 1.0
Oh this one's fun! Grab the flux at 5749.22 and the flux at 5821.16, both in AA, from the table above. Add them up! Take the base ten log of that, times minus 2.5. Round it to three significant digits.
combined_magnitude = -4.74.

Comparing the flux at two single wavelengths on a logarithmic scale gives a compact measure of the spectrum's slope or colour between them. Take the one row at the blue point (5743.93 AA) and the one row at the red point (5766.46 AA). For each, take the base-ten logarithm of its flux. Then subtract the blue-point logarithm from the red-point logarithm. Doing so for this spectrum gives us 0.015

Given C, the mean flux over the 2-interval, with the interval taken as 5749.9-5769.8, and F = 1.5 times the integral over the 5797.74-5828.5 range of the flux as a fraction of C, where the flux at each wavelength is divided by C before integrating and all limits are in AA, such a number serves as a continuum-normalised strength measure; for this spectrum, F 45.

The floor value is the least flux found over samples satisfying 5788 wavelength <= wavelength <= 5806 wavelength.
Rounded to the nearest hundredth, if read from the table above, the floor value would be 36.96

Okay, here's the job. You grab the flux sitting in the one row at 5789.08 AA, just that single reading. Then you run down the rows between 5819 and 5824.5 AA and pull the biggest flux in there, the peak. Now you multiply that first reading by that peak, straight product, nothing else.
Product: 1484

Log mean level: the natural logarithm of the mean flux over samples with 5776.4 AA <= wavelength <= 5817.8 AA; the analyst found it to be 3.64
